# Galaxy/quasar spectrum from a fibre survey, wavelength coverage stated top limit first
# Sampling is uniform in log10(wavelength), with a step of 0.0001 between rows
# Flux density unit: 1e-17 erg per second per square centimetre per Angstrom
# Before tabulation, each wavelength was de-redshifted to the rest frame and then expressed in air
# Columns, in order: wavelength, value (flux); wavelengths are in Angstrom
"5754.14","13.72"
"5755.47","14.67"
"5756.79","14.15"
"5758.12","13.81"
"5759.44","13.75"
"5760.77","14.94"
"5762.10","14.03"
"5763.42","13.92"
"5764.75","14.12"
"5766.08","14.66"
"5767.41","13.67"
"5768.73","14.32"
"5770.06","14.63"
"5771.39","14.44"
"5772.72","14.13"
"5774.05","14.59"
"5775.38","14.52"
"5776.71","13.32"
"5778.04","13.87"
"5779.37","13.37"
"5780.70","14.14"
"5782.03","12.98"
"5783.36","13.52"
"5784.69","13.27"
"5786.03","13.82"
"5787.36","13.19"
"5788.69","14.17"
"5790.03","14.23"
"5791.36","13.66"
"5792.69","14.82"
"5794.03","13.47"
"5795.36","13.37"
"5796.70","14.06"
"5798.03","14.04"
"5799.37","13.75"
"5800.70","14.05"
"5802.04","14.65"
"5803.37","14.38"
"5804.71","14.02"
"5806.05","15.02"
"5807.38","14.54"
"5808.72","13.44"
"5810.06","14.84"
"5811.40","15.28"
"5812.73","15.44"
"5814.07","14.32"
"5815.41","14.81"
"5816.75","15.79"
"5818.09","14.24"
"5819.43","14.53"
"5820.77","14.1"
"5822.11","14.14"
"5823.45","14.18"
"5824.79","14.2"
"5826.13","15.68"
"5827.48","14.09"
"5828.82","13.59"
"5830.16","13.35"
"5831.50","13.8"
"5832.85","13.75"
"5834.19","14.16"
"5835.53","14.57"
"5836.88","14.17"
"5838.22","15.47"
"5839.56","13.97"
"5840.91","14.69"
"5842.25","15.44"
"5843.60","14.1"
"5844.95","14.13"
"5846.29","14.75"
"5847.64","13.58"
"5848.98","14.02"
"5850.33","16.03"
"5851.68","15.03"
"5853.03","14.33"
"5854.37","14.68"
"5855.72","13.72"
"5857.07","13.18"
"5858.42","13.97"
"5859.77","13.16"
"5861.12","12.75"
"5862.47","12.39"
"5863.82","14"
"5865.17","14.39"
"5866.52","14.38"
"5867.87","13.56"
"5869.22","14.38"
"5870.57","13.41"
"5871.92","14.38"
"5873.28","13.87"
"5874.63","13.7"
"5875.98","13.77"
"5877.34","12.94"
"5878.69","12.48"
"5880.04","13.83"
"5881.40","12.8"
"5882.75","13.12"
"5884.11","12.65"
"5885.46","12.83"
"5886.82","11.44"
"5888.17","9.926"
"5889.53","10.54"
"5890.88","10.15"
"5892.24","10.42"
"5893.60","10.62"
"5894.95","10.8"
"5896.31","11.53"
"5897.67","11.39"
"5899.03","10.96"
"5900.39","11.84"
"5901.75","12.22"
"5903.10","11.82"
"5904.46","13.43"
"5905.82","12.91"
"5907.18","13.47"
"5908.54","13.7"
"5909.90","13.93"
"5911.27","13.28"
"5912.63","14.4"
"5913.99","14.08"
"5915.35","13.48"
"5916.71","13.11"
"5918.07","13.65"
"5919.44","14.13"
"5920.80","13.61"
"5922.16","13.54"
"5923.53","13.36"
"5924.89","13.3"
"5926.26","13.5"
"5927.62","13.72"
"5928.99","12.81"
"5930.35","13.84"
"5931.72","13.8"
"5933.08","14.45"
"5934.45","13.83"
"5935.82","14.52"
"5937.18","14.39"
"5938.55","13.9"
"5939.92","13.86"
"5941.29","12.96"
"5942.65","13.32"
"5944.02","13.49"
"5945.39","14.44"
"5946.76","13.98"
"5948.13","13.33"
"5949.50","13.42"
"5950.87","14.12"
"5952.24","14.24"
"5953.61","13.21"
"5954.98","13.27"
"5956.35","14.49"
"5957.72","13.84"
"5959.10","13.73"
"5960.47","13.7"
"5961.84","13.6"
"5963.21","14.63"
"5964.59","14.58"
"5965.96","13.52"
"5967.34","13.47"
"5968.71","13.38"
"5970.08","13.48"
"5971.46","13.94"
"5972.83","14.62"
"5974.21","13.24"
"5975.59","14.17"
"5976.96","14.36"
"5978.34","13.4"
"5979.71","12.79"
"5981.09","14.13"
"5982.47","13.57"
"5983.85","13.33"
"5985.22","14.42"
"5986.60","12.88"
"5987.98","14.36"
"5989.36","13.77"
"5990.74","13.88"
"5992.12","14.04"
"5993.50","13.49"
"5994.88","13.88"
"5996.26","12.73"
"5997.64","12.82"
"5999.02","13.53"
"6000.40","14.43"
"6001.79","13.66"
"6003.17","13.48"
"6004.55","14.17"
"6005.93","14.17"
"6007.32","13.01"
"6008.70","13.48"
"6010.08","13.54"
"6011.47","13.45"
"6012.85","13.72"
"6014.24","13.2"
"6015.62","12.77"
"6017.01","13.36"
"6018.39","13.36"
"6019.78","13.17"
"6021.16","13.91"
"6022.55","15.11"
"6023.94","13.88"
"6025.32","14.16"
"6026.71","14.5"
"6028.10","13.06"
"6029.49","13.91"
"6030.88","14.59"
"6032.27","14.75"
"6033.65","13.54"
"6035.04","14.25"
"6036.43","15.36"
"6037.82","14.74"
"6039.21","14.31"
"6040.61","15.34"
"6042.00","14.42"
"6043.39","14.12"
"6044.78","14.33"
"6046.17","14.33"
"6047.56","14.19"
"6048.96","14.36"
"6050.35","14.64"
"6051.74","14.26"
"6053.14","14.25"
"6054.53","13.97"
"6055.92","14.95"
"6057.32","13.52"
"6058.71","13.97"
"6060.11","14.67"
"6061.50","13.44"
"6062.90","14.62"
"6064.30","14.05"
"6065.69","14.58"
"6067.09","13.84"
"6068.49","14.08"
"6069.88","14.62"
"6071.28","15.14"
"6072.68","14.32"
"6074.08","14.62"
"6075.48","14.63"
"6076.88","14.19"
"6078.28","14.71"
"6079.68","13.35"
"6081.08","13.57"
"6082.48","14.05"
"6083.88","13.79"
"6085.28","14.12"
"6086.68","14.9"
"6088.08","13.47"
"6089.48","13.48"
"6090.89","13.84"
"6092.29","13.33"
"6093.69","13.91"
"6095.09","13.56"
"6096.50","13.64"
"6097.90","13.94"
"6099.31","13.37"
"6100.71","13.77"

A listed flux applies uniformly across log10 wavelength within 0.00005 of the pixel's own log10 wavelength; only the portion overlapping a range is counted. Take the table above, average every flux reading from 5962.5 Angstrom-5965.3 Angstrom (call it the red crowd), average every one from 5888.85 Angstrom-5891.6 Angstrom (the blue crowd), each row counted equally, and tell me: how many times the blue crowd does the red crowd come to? 1.41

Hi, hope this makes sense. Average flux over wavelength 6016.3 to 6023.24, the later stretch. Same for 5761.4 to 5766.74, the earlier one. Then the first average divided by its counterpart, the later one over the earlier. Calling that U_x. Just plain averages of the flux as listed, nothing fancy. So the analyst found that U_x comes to 0.97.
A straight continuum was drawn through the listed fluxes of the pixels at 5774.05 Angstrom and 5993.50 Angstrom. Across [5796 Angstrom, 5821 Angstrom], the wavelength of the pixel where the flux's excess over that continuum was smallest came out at 5808.72 Angstrom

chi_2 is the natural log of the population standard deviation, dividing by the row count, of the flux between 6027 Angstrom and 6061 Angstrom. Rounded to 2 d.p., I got -0.65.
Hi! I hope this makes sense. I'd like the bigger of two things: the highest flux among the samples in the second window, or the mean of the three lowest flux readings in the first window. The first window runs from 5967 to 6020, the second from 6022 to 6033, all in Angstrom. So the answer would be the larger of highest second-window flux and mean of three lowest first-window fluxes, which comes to 15.1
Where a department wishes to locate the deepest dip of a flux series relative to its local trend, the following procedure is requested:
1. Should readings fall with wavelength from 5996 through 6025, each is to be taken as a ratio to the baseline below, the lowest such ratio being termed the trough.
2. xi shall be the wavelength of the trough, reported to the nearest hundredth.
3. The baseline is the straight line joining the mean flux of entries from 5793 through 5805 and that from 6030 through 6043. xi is 6015.62 Angstrom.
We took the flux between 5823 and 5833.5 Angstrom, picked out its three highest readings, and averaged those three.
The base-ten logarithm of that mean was 1.167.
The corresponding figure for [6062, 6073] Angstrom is 1.170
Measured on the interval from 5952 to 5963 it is 1.152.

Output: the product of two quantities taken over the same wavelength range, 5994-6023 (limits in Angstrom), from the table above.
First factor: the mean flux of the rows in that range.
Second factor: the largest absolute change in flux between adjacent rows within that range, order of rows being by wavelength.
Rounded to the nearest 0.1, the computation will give 16.3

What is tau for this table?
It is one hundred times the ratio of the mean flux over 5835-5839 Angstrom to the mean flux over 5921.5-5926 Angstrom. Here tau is 110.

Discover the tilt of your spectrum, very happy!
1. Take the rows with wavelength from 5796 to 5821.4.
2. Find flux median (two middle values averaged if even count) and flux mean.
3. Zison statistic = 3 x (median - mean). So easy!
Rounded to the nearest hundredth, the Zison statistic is -0.33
